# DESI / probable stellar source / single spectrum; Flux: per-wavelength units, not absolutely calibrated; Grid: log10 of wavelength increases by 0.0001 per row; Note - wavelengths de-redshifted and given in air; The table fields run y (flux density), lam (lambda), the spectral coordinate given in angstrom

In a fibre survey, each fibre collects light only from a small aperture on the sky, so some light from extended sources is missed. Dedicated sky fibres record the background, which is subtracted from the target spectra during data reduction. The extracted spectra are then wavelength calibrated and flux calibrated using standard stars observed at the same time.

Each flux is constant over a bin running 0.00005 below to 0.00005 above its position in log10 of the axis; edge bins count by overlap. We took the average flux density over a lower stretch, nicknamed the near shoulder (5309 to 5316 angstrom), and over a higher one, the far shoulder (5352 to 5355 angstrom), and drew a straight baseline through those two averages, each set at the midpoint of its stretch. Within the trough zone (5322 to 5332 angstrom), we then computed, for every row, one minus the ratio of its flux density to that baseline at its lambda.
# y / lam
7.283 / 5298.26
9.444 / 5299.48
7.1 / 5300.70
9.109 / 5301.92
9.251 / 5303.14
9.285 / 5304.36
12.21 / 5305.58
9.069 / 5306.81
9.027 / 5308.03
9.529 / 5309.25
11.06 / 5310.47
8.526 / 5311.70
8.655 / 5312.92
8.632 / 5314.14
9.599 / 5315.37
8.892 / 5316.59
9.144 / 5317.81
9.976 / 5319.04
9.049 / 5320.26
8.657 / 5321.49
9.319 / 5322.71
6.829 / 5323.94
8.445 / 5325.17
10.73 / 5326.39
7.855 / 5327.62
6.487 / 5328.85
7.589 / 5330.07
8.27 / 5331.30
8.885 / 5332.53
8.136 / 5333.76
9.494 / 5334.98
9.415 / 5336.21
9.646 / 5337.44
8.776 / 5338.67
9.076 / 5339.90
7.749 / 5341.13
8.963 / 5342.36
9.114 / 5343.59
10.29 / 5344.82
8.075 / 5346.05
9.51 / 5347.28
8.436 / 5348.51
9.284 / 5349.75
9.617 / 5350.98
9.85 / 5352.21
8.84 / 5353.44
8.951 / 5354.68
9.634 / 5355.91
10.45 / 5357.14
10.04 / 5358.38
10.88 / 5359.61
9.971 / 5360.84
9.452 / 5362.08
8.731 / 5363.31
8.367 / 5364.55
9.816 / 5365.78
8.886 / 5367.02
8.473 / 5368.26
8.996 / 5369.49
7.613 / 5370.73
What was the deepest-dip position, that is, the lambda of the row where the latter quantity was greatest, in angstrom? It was 5328.85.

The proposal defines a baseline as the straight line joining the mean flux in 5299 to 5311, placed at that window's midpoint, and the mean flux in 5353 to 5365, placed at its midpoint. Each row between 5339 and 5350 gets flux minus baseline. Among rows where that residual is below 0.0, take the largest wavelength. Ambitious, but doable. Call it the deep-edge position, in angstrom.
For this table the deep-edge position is 5349.75 angstrom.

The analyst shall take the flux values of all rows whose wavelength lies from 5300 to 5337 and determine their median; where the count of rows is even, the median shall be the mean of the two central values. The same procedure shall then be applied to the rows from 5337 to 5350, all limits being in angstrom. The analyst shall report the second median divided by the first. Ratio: 1.00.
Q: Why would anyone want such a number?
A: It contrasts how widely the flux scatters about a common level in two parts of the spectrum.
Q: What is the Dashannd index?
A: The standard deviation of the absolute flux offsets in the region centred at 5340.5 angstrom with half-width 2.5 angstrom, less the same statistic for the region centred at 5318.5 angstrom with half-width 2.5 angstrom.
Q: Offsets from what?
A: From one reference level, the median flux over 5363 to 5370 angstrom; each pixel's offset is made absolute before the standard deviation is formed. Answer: -0.02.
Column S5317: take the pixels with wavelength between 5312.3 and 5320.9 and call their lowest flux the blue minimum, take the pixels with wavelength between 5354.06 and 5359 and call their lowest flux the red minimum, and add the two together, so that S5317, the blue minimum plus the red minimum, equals 17.6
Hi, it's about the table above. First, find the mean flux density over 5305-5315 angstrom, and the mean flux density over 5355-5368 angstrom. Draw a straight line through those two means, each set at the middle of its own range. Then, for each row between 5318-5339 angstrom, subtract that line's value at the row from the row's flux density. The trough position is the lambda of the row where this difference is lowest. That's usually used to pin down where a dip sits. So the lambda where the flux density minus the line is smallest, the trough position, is 5328.85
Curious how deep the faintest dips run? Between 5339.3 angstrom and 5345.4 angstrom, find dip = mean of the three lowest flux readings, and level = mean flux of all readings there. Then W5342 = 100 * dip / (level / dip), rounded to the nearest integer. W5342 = 818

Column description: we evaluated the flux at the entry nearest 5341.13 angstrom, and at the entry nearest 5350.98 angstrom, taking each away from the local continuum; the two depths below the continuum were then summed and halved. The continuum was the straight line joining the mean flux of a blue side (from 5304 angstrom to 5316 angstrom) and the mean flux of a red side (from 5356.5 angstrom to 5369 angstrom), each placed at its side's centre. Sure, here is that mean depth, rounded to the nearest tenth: 0.8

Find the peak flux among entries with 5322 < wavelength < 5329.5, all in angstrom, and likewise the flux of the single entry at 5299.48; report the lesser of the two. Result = 9.4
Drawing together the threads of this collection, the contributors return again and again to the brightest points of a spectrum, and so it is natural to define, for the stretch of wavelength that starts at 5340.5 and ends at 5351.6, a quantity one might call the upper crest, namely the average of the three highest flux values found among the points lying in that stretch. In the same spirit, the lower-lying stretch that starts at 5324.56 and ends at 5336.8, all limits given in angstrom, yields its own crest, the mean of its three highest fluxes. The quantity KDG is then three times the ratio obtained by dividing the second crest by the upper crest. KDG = 3.02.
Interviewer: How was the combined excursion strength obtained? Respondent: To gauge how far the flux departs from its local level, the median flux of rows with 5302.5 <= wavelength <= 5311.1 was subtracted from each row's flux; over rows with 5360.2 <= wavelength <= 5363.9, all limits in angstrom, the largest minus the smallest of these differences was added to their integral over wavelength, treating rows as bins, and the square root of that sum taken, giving 1.3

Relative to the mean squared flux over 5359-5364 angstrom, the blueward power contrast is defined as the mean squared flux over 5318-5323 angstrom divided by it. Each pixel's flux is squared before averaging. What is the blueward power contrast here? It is 0.90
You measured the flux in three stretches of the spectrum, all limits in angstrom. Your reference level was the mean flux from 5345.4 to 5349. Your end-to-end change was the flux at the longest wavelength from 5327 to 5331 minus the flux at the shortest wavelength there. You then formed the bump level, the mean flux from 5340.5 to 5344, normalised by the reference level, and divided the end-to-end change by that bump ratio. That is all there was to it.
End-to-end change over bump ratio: -0.27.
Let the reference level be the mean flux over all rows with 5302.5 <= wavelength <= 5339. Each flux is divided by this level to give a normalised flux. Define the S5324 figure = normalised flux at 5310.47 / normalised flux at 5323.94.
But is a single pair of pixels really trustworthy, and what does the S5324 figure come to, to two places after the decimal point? 1.62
